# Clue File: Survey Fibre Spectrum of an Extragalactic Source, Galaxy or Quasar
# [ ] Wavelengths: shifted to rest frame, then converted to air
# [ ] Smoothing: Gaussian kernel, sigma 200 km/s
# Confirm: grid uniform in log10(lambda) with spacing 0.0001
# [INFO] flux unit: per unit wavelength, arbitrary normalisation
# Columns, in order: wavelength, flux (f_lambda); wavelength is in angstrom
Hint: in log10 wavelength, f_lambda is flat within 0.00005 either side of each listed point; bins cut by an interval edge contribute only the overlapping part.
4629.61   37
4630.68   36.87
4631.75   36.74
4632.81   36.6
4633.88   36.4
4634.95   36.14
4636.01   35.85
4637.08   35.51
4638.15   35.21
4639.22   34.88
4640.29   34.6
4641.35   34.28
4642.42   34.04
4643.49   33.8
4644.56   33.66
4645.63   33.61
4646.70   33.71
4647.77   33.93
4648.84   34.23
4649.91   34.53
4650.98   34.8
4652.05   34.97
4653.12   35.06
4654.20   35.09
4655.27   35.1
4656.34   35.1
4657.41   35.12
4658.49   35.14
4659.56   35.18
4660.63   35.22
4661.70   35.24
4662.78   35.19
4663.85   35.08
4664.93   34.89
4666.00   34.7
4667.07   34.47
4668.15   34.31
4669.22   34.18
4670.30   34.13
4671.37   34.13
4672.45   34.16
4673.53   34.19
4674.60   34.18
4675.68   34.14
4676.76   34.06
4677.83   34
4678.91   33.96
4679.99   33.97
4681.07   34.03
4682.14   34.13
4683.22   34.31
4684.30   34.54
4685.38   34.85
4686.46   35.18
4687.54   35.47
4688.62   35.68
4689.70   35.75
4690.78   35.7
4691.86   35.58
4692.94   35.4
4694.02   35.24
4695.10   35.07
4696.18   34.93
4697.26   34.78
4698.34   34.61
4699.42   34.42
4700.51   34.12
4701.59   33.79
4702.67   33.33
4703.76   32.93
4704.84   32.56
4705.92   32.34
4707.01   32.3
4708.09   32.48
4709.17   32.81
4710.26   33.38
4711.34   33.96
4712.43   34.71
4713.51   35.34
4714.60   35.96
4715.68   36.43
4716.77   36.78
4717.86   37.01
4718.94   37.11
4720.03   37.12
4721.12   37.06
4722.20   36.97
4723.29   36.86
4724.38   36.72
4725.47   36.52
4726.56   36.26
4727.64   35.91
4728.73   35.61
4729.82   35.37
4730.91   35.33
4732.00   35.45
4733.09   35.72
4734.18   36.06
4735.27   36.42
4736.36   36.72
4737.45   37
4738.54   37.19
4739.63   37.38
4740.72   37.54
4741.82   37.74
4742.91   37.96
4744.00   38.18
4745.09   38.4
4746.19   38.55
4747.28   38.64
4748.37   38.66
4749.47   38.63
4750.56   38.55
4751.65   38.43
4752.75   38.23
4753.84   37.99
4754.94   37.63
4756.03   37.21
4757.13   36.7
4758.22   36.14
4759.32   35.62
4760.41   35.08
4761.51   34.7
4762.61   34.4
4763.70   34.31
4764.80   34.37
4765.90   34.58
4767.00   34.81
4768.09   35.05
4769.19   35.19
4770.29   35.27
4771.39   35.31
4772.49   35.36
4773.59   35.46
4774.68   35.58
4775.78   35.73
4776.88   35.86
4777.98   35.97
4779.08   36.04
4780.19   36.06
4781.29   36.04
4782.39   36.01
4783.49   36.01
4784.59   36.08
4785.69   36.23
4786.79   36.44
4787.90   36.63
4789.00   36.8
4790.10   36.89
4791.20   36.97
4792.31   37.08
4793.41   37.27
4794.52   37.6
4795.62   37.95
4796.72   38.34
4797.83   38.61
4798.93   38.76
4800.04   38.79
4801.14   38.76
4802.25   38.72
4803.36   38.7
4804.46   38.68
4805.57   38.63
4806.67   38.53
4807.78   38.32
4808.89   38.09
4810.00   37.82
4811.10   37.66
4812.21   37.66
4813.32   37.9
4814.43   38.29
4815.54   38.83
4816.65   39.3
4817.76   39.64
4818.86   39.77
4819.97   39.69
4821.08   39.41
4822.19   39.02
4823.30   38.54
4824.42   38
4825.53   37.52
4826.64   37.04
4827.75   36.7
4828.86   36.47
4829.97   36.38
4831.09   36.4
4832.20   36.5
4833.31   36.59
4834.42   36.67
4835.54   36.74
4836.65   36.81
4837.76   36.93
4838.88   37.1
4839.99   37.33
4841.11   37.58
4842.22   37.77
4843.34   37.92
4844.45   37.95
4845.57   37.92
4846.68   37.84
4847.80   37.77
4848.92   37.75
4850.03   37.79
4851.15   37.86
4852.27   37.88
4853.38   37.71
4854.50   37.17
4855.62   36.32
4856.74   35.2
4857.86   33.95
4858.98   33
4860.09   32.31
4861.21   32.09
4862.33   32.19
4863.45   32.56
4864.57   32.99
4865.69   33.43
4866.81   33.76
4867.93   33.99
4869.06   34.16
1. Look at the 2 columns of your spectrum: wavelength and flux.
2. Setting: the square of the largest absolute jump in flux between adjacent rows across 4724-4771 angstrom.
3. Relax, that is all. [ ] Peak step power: 0.31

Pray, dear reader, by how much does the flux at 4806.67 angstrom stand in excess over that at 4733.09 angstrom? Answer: 3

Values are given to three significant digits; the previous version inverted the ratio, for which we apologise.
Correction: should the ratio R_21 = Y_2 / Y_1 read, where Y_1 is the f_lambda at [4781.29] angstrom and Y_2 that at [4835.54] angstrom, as 1.02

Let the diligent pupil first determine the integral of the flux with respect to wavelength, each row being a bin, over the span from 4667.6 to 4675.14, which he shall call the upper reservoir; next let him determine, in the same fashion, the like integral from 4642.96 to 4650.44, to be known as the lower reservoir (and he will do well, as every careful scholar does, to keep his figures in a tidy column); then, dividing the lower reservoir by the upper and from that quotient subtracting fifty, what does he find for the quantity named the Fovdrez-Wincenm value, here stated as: -49.0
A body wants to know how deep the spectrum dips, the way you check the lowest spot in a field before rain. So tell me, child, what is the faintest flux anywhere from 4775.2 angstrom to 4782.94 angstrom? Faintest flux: 35.73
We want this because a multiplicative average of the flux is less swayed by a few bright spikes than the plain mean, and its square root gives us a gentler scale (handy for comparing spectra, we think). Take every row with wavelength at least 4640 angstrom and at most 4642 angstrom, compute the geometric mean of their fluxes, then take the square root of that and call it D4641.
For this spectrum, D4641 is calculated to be 5.87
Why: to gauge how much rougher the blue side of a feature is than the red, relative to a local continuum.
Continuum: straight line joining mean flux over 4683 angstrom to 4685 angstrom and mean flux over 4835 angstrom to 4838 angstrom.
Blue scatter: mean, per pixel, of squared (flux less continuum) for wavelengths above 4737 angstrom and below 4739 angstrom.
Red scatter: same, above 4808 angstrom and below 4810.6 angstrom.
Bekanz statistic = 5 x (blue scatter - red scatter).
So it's 4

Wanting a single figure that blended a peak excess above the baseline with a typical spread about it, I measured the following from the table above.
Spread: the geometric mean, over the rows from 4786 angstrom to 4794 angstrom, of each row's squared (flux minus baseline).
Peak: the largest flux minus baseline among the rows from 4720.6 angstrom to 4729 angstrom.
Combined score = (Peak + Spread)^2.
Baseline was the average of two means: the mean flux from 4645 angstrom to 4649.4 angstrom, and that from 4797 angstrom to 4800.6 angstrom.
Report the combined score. 1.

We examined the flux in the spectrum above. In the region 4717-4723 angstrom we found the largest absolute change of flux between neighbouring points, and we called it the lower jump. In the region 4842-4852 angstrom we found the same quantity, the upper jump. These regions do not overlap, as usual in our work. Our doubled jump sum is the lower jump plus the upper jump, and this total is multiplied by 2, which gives 0.50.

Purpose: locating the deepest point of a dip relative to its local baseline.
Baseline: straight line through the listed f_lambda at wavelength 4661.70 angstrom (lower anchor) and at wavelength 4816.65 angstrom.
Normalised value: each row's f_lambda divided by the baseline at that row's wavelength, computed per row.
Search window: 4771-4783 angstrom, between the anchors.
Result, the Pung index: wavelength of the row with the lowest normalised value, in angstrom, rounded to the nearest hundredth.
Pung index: 4771.39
